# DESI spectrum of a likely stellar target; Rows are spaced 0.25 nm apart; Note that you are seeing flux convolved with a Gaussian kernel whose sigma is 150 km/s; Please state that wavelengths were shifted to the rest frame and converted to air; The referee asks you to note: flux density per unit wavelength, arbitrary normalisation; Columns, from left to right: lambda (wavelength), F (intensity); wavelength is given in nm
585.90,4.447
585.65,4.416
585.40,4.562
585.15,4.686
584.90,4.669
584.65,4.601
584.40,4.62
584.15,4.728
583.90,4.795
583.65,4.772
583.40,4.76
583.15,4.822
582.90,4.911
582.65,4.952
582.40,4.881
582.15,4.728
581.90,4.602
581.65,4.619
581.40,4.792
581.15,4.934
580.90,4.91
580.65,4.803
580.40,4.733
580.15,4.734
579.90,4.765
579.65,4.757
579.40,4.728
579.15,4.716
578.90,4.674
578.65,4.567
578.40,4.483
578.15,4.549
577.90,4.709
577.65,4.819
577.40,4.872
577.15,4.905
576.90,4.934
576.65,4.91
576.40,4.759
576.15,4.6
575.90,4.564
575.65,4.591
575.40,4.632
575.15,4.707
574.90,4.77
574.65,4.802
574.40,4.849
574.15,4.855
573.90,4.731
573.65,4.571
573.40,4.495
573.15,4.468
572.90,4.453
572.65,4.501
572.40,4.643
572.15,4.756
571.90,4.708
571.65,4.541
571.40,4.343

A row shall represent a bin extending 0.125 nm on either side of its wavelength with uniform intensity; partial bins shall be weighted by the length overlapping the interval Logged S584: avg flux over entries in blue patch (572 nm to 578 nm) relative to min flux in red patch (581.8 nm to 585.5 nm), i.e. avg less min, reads 0.142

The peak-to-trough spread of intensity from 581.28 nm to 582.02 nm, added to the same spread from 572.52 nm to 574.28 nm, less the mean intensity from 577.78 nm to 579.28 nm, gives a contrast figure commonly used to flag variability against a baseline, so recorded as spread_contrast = -4.0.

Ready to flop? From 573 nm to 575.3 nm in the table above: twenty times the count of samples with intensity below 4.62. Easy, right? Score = 60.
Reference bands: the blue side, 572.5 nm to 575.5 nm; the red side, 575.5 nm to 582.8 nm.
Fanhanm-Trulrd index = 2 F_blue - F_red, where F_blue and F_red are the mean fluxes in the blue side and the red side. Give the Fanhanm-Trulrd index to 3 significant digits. 4.56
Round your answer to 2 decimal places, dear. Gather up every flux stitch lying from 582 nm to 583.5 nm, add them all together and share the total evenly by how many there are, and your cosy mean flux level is 4.84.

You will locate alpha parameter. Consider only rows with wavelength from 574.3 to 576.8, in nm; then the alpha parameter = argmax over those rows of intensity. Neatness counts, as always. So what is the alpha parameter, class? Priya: 576.65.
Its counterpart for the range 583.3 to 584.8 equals 583.90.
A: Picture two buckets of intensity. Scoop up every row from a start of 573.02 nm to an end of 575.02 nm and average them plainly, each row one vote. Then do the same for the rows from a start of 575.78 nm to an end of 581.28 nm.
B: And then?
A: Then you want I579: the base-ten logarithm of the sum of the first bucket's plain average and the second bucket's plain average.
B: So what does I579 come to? 0.975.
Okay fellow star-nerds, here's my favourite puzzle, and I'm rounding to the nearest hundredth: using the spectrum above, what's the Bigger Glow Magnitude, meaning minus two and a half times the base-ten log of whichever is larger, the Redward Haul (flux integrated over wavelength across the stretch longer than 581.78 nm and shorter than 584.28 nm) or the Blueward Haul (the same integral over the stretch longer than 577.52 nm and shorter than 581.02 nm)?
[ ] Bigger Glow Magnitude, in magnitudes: -3.04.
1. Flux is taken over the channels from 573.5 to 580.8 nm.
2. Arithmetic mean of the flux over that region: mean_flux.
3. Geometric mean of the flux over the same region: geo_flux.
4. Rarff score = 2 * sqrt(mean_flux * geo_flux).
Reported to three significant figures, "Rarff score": 9.45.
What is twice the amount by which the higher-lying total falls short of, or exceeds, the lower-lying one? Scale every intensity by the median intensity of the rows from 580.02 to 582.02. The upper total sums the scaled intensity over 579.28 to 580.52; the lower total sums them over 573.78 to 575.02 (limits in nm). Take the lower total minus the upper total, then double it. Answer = 0.1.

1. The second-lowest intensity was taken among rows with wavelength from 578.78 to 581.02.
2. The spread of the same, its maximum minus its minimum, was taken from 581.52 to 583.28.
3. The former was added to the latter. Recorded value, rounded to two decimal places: 5.07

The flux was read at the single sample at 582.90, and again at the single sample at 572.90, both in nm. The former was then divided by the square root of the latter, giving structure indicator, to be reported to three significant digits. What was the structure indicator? 2.33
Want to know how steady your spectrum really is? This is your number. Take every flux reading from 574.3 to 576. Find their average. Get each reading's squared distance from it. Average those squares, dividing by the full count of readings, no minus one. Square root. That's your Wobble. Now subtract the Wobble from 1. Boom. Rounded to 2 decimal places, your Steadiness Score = 0.90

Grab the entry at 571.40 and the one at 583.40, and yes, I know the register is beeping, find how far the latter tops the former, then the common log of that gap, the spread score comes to -0.38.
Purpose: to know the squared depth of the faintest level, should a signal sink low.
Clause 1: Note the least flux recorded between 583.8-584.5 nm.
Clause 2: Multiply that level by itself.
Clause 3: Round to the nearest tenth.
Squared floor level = 21.3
